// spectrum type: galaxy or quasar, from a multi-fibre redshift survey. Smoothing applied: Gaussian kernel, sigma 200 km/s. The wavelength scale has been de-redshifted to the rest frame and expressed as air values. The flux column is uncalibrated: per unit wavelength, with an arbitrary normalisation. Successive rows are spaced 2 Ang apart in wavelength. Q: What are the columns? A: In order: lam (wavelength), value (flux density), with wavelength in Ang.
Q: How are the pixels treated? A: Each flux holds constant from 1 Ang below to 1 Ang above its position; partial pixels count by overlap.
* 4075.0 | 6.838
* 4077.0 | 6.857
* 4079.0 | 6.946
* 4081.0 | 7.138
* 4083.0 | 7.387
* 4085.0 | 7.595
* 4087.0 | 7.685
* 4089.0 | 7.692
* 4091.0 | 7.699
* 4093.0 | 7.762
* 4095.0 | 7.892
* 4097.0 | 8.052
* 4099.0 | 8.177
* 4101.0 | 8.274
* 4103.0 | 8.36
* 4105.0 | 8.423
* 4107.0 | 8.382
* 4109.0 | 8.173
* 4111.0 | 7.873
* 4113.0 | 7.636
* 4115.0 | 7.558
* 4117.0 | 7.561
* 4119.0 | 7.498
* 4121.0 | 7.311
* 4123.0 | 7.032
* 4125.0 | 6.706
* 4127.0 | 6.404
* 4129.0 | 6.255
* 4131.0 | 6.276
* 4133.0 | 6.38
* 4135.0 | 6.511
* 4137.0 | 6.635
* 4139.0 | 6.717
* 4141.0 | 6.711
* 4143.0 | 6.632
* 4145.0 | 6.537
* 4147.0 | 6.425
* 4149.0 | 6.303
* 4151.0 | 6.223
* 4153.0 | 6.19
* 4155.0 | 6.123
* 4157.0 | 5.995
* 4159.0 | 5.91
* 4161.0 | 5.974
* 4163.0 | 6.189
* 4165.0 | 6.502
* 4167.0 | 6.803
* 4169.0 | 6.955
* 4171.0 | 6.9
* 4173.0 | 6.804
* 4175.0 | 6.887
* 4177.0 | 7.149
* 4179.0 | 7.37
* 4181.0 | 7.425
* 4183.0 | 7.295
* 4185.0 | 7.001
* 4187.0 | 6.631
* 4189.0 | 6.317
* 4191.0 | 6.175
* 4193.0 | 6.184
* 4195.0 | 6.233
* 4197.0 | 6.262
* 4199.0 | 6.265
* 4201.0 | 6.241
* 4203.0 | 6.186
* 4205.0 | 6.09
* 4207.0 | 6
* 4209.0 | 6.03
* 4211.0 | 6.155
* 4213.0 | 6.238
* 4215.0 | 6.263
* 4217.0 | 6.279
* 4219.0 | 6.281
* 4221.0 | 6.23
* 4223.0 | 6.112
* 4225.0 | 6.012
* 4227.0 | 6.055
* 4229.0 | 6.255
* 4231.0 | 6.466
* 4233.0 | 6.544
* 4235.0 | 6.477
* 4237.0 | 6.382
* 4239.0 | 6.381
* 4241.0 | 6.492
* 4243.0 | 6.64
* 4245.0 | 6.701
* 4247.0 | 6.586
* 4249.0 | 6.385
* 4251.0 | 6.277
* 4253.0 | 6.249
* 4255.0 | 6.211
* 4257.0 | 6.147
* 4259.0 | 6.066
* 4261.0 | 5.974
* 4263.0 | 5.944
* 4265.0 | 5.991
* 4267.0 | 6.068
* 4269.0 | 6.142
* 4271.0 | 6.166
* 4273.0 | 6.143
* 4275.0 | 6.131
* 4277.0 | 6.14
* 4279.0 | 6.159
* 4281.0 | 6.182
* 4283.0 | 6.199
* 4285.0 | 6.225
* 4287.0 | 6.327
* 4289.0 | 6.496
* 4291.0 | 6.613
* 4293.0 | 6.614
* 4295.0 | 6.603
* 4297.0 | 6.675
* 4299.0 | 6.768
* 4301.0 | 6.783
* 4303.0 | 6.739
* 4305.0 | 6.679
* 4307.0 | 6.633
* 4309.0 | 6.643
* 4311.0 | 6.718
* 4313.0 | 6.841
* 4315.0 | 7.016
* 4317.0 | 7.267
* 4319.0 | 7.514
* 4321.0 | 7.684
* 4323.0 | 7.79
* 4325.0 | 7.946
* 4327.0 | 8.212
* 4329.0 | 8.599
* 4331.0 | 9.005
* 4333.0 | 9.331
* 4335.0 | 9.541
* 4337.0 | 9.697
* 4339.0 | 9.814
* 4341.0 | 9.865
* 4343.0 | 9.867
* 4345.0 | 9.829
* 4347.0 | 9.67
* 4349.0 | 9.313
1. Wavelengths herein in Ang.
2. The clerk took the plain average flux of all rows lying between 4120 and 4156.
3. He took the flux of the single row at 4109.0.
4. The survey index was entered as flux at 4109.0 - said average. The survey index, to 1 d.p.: 1.7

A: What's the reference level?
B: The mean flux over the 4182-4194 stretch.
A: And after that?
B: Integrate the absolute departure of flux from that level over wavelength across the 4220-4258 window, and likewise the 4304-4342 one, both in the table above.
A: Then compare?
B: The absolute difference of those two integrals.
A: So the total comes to 45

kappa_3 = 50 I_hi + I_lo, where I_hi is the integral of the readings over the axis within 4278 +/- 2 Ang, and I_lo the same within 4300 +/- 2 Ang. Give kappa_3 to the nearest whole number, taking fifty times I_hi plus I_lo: 1257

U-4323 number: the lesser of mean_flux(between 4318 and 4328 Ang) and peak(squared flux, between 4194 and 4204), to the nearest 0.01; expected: 7.83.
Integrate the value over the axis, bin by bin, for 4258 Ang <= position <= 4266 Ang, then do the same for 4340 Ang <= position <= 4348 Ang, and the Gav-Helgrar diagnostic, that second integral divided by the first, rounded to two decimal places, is 1.64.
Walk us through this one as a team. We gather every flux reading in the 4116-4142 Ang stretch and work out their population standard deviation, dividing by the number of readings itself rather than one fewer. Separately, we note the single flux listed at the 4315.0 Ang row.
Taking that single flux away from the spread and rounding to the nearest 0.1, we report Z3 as -6.6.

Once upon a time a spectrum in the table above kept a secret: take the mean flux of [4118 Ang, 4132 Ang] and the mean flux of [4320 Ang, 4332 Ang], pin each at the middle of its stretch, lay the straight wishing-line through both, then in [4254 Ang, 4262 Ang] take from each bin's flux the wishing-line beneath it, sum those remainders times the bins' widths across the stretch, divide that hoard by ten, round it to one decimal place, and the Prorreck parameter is -1.3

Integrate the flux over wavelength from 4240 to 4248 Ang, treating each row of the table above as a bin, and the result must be 52.8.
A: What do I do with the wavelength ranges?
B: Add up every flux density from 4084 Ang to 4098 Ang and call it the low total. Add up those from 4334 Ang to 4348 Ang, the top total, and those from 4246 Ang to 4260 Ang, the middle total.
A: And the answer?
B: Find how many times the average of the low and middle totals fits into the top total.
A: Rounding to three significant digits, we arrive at 1.39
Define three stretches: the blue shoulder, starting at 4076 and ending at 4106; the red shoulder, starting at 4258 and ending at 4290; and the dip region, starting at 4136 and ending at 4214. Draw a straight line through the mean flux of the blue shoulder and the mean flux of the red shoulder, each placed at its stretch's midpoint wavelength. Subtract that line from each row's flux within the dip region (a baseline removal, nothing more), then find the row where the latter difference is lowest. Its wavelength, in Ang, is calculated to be 4159.0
